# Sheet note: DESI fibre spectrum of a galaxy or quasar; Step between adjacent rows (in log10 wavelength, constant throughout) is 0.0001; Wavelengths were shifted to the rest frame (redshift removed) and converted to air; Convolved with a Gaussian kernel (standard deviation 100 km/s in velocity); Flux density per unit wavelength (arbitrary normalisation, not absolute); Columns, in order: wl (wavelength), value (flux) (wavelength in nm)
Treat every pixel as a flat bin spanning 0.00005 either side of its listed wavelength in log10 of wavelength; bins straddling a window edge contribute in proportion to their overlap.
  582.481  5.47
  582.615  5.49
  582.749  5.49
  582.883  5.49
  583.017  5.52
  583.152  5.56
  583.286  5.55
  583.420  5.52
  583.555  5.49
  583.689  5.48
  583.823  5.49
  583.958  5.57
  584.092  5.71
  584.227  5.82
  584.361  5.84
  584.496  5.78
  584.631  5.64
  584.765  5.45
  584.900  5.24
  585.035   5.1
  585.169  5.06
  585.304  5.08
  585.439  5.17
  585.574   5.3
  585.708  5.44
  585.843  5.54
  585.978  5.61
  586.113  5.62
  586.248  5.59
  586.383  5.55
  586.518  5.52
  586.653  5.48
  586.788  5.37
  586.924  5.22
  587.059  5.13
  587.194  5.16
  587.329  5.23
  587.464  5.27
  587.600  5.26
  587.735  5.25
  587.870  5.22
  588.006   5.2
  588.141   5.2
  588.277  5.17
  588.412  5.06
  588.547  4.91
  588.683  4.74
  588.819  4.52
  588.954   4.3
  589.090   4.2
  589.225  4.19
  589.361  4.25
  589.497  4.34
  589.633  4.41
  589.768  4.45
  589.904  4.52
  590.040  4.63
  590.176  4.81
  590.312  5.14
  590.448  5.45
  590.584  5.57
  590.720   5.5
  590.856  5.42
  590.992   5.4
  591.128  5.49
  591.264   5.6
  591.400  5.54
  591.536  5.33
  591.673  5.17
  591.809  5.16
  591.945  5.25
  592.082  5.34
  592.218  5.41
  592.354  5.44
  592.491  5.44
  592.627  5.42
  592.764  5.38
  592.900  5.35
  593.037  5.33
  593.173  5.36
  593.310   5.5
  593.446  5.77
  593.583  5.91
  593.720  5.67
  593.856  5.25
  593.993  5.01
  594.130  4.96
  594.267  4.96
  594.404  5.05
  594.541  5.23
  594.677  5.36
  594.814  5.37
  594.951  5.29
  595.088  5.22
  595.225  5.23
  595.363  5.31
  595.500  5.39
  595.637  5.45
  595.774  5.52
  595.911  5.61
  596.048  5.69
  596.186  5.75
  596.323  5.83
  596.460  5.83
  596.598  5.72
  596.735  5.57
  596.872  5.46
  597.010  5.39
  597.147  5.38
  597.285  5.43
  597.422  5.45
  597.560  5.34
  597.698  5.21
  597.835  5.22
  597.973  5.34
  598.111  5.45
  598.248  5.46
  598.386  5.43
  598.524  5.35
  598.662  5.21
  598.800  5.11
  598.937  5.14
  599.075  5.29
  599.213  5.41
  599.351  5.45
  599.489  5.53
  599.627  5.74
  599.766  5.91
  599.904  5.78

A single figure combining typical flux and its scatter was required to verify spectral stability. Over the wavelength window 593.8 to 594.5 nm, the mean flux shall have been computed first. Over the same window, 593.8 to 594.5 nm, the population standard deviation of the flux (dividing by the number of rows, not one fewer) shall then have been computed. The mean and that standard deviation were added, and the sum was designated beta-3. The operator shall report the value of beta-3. 5.15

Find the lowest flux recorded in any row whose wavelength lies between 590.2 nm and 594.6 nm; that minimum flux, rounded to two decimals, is 4.96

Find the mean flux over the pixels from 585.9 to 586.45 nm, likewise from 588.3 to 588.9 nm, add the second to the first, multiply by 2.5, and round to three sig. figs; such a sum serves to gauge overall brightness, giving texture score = 26.0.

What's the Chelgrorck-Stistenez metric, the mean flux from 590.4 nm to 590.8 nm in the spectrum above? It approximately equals 5.51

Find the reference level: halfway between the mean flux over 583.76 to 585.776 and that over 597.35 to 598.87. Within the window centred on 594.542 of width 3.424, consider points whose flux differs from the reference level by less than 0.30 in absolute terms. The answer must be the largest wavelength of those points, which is 595.911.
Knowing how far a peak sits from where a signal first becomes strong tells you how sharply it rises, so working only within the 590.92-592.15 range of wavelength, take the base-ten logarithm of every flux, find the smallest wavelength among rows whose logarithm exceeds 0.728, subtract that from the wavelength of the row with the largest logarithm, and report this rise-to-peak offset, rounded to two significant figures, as 0.27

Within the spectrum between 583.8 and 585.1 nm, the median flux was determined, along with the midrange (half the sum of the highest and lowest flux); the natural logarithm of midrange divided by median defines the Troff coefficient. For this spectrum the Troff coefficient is -0.024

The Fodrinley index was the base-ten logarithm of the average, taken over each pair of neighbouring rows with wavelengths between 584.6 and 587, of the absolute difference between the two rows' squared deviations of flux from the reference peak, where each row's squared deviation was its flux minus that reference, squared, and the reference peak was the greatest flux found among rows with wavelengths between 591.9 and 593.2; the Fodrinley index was -1.6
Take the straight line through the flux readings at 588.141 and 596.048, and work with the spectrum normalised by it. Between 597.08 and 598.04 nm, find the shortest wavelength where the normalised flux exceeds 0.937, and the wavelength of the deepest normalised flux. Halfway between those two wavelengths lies 597.49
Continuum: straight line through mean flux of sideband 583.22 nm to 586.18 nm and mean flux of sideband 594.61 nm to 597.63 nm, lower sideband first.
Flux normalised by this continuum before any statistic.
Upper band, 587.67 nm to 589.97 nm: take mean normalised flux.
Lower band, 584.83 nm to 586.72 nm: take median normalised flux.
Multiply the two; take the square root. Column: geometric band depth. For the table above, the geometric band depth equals 0.925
